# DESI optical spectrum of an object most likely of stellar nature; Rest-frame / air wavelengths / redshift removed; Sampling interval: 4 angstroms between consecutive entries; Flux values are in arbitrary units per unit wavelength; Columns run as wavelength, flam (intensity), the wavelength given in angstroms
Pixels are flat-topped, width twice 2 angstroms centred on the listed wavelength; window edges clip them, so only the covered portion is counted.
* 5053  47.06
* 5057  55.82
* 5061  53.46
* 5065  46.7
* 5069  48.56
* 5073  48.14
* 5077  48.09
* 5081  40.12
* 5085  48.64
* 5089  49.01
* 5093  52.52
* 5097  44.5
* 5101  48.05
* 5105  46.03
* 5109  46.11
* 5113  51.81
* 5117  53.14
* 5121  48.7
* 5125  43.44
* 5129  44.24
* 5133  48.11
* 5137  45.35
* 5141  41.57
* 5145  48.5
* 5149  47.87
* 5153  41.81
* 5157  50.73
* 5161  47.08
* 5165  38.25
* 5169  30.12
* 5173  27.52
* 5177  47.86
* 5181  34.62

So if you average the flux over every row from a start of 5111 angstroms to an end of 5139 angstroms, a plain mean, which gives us 47.8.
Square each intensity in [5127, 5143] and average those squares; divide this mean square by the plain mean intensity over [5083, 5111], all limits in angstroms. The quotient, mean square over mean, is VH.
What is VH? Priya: 42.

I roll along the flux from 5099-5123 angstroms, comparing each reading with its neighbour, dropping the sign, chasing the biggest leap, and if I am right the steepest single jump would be 5.7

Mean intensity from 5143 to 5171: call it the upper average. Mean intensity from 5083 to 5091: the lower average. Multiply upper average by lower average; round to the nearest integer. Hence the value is 2123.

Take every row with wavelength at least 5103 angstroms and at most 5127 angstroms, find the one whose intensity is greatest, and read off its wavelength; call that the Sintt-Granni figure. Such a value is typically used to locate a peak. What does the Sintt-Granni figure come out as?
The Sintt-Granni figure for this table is 5117 angstroms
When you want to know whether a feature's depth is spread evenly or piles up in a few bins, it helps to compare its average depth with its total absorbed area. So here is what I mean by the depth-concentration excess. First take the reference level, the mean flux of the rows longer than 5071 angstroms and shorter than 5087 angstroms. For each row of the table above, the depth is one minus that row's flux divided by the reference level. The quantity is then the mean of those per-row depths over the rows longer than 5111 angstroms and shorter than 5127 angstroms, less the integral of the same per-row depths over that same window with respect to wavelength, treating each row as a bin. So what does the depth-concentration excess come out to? 1.0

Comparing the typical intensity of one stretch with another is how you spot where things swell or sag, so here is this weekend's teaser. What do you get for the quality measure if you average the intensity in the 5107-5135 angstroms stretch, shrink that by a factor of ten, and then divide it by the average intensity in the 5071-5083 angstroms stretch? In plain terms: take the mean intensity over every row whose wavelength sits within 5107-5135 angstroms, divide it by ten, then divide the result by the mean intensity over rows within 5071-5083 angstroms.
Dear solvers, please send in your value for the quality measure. 0.105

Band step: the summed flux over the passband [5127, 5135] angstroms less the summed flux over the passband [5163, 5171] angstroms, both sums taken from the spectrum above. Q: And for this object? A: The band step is 24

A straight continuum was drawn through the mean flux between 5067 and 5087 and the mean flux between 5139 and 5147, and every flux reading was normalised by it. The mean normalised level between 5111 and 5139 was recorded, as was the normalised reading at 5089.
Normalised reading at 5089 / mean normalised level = 1.00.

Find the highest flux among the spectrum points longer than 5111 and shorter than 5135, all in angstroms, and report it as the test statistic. 53.14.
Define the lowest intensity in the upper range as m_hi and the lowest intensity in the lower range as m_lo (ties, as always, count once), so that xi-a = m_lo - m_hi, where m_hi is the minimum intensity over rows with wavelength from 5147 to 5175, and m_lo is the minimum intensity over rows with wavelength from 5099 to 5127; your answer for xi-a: 16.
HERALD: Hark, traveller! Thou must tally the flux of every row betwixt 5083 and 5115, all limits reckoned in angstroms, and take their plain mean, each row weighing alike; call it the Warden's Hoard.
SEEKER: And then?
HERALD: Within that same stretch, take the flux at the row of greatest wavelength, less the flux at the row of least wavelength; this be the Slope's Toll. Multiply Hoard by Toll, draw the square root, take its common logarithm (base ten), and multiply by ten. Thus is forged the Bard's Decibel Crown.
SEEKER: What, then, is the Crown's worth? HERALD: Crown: 10.9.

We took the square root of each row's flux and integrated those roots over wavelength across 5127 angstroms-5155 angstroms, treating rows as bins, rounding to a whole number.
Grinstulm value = 188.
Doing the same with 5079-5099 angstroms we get 137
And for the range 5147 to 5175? 177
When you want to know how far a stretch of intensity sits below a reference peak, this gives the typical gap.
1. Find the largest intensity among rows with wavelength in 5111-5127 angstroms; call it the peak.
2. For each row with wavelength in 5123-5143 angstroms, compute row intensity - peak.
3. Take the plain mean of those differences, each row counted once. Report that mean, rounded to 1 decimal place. -8.6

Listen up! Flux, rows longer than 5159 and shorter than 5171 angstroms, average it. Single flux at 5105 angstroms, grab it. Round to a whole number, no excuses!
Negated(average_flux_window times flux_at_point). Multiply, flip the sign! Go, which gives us -1771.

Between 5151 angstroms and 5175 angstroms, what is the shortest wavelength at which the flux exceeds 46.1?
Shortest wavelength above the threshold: 5157 angstroms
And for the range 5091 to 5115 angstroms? 5093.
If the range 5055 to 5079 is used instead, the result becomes 5057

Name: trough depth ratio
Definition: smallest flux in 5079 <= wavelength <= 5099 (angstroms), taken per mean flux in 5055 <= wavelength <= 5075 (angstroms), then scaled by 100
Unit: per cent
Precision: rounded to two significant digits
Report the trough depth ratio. 79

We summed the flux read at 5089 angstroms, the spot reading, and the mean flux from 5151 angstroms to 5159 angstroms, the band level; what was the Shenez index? 95.3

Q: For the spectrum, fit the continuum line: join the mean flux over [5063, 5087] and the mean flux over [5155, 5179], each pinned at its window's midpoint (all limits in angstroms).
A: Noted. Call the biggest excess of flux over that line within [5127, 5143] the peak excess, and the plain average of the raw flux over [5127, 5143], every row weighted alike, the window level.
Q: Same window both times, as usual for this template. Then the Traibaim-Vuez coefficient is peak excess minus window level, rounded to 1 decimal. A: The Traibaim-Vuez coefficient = -39.4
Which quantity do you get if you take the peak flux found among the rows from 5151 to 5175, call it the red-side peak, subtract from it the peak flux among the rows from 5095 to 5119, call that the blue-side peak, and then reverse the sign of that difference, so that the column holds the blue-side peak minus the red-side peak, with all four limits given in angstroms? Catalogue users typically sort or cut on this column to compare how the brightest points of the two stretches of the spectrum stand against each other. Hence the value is 2.4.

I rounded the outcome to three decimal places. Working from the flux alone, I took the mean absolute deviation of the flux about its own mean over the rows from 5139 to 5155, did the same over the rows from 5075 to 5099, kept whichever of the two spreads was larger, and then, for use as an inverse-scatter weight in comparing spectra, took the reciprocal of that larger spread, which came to 0.308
